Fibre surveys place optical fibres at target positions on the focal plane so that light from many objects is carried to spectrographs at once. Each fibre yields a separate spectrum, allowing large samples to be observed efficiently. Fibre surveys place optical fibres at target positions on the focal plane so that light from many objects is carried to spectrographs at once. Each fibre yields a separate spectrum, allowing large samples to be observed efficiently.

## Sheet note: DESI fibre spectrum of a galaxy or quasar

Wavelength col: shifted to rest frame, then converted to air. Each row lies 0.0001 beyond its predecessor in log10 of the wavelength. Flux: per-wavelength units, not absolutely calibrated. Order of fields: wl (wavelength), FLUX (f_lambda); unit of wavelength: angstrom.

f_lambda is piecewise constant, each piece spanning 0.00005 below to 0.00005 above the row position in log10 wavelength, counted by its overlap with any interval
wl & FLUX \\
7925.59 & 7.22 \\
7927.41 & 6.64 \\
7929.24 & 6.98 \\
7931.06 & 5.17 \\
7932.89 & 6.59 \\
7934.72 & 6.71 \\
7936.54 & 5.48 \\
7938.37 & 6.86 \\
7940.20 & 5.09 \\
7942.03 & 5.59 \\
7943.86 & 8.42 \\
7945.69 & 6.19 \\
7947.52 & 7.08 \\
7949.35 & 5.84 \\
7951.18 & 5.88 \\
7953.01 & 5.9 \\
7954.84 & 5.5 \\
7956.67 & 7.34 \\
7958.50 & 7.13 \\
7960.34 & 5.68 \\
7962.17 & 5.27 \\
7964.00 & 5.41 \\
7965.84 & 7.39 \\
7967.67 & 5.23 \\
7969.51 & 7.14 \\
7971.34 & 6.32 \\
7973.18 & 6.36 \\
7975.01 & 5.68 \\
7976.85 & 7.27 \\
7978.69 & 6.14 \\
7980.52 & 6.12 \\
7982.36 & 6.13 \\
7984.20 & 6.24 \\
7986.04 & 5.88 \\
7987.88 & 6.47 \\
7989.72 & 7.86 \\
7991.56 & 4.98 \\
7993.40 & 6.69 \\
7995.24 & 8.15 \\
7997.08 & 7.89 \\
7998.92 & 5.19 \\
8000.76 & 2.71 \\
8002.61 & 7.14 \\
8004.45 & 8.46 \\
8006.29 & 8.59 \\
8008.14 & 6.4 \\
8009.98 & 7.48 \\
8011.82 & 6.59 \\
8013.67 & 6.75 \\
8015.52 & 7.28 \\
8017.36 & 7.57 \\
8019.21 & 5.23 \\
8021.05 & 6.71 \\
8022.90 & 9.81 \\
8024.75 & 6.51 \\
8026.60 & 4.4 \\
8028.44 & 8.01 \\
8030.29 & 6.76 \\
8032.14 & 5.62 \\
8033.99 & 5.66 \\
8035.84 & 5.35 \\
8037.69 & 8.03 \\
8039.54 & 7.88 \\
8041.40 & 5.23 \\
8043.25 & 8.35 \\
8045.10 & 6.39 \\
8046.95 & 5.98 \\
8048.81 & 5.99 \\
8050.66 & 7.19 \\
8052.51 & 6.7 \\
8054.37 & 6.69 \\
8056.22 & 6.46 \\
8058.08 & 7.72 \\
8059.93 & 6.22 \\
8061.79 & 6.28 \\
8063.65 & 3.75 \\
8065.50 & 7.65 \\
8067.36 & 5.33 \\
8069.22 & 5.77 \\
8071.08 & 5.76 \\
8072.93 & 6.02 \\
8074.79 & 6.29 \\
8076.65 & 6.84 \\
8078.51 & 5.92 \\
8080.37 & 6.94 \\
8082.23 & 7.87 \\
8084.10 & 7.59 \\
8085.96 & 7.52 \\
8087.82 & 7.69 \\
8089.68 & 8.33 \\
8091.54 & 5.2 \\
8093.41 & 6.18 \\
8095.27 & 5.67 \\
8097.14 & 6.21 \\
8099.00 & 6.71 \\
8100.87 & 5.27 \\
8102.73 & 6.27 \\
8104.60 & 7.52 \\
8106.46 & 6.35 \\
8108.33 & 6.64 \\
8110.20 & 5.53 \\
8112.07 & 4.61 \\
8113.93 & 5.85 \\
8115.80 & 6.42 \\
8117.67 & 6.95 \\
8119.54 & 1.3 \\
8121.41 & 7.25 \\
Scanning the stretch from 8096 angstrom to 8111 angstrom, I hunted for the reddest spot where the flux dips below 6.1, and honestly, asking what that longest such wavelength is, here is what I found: 8110.20 angstrom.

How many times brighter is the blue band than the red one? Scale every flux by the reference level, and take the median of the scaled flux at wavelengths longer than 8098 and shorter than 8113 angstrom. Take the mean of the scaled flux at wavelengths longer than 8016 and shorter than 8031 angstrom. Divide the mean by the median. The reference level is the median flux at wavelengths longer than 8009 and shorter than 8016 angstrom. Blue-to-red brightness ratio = 1.09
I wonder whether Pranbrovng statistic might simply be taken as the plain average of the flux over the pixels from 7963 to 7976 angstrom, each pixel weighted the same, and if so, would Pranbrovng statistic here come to 6.22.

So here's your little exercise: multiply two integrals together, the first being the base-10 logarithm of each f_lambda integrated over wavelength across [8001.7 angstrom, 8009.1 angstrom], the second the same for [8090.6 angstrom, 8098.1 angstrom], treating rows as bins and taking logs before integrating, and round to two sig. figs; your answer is 37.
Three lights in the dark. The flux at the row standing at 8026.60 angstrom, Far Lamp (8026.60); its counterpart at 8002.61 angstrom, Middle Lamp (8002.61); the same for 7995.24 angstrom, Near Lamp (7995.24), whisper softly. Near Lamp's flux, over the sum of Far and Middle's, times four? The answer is 2.82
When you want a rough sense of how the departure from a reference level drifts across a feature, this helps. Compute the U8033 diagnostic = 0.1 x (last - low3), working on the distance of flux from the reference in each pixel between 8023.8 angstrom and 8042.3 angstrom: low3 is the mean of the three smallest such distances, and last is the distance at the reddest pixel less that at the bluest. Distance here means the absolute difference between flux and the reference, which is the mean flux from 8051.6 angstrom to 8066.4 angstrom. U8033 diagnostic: 0.1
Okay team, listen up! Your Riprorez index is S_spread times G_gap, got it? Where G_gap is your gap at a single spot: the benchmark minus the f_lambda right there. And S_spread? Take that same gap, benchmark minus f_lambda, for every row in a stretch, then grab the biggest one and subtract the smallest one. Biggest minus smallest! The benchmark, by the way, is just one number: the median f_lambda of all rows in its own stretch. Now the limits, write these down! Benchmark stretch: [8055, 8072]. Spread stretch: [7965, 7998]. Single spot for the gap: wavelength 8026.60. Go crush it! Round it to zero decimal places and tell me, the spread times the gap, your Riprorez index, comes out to 6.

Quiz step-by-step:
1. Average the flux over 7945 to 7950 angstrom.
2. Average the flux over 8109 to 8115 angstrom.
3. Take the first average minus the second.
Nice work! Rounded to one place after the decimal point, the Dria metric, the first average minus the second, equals 1.0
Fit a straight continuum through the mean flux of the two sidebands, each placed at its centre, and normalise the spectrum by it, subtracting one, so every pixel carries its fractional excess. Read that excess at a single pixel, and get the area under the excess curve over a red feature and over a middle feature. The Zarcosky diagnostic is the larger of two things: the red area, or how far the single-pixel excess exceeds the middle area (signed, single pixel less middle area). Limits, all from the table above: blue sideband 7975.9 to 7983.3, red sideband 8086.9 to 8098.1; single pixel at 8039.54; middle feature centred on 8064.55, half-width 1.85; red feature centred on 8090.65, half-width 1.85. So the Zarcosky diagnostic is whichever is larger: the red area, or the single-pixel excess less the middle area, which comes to 0.68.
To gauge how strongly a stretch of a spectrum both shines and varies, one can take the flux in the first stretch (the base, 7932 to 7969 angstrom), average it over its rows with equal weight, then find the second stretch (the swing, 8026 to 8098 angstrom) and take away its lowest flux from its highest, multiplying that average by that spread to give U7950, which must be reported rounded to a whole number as 29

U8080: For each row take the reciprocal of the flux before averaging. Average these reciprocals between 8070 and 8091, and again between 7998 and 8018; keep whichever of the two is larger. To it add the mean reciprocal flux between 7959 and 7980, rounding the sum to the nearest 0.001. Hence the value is 0.328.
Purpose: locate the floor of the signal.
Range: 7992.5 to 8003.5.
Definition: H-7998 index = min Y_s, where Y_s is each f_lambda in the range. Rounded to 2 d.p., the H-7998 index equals 2.71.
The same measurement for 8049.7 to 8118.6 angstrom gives 3.75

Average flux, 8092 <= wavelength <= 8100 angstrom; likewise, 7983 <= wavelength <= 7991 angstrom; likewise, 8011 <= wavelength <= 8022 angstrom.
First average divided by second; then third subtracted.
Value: -5.8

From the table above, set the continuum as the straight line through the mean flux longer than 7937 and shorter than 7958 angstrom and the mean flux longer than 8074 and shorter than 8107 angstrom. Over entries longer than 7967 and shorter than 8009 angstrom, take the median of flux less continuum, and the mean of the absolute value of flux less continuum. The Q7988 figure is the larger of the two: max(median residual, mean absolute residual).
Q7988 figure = 0.93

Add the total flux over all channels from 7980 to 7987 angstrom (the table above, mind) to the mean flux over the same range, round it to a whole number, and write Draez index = 30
